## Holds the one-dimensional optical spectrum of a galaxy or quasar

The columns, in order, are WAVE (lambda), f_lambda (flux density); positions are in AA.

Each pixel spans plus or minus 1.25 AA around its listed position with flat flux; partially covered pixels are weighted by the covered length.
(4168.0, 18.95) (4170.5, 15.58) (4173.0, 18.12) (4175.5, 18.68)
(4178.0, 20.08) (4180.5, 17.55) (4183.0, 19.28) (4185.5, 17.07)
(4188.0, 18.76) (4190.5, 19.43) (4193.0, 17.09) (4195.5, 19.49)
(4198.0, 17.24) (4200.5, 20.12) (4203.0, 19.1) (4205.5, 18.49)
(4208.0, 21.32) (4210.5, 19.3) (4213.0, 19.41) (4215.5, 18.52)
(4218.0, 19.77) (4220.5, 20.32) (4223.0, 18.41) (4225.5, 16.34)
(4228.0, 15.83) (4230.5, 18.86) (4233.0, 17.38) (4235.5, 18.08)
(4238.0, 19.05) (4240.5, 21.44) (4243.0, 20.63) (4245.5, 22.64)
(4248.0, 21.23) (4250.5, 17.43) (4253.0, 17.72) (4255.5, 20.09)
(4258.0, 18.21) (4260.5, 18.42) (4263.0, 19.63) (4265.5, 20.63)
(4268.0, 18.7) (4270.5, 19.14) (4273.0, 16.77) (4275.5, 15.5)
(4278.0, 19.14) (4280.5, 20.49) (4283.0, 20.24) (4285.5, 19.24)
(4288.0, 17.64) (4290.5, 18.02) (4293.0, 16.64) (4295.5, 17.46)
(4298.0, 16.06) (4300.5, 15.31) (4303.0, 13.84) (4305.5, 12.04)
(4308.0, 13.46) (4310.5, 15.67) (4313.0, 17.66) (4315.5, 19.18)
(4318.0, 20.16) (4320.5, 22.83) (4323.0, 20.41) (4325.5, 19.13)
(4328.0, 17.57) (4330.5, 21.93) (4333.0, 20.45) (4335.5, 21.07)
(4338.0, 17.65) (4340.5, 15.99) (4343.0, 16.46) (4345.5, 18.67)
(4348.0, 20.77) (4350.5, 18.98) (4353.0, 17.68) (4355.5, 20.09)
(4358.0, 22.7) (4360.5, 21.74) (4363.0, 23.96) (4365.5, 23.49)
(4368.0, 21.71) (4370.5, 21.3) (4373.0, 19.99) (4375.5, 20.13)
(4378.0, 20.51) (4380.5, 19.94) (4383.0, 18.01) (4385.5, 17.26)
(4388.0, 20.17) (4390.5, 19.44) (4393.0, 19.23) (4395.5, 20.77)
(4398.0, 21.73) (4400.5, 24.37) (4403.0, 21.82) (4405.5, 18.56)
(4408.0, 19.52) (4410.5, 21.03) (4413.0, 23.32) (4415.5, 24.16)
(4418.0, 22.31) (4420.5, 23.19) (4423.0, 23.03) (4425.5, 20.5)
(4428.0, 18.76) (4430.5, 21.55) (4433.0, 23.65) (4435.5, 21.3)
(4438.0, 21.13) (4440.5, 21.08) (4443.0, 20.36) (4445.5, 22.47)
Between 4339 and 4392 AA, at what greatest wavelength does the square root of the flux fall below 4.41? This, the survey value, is 4390.5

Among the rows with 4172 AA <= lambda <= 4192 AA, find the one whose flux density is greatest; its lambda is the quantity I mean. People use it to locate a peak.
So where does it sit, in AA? 4178.0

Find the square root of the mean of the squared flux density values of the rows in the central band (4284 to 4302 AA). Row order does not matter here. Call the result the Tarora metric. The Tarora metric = 17.2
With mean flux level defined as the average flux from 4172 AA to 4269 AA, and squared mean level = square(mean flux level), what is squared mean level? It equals 360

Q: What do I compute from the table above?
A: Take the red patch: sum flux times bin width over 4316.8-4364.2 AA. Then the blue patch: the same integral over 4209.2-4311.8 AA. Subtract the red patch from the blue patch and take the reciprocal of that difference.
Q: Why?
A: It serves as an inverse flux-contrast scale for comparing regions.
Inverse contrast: 0.001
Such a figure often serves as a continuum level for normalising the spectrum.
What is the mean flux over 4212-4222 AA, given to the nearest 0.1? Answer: 19.5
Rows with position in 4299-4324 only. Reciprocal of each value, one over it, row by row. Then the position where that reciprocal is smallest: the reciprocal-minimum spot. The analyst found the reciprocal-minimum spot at 4320.5 AA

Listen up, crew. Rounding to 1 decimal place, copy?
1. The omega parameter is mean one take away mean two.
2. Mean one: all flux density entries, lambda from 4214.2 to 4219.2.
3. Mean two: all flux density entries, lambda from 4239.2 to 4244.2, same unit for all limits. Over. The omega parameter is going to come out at -1.9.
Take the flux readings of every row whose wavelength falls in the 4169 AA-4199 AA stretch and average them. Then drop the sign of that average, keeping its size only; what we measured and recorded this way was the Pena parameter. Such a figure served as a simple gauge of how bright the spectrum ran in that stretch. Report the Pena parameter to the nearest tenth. 18.2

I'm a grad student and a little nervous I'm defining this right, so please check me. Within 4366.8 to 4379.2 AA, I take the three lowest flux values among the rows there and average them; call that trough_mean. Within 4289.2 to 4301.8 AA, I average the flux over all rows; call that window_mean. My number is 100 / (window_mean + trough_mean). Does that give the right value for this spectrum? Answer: 2.71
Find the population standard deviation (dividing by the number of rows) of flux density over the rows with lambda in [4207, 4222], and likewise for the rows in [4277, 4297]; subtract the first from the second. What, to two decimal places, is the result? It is 0.42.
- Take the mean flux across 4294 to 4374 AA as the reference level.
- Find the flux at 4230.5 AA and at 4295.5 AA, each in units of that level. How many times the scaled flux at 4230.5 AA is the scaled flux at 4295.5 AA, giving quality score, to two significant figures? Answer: 0.93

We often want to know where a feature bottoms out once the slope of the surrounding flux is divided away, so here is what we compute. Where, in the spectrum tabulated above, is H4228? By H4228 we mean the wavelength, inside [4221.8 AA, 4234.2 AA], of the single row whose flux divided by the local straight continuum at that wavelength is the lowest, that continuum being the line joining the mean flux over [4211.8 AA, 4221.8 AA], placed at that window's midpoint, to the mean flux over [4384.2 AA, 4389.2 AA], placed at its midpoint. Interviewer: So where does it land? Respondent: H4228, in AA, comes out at 4228.0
